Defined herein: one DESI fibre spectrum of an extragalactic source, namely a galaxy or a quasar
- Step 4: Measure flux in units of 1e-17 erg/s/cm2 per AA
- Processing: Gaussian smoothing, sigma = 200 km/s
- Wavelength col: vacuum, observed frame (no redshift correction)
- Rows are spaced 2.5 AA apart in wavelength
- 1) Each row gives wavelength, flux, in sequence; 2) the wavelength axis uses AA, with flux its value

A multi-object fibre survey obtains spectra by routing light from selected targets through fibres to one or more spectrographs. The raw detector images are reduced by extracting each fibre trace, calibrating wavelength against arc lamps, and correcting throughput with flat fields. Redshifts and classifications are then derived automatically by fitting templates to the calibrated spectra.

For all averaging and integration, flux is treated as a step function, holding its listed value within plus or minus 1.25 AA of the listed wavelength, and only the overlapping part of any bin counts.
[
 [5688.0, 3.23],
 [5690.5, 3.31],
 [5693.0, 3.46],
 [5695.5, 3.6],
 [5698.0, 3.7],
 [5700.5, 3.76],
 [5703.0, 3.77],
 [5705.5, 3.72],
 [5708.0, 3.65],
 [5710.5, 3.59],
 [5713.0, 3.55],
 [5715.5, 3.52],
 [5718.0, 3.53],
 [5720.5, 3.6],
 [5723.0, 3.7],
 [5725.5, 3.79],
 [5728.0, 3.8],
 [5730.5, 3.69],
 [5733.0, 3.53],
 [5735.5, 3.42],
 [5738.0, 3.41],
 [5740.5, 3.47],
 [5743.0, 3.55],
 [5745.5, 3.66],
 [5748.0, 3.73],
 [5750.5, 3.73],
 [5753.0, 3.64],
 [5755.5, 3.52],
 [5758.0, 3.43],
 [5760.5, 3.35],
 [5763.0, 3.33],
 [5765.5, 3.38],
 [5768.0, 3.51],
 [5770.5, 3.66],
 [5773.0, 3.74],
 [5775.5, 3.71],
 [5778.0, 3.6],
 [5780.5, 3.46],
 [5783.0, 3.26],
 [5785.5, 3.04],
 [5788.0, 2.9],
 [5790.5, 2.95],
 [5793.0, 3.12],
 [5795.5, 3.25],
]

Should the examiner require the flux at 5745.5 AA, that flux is 3.66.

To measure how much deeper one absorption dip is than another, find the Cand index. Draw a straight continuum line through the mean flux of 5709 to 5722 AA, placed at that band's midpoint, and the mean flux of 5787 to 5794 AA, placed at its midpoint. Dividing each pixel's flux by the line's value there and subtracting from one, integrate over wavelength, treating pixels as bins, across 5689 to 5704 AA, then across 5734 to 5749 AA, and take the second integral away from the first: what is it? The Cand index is 1.2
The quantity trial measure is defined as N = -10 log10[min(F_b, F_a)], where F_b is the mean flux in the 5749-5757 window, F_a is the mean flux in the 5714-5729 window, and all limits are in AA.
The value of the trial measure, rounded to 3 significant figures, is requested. -5.60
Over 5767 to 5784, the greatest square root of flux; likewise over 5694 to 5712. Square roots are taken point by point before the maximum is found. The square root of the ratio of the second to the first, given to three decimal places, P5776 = 1.002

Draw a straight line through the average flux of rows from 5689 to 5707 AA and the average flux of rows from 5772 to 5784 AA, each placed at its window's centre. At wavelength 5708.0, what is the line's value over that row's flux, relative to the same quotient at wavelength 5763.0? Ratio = 0.92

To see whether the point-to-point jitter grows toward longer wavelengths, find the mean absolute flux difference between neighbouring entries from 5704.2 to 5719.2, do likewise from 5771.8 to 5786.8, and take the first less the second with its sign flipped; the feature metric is 0.10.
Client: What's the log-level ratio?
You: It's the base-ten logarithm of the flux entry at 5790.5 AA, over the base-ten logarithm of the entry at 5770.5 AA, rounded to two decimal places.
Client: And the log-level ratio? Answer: 0.83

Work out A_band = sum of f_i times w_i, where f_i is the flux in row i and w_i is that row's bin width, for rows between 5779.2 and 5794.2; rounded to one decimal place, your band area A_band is 46.8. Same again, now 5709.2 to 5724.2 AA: 53.7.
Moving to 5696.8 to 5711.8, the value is 55.5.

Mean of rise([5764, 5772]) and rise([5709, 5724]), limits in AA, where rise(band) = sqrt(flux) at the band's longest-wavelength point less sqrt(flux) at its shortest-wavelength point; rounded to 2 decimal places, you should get 0.05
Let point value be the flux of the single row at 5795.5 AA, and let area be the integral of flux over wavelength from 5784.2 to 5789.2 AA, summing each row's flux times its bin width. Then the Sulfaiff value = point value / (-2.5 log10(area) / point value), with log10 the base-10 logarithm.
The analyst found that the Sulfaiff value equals -3.6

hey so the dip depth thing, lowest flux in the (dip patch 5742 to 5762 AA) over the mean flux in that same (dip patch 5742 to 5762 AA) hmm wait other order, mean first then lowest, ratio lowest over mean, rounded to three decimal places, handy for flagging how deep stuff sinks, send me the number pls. 0.937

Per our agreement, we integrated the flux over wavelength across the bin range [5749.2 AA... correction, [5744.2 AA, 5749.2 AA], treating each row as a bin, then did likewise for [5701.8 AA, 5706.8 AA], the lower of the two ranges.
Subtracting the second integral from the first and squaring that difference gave 0.1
